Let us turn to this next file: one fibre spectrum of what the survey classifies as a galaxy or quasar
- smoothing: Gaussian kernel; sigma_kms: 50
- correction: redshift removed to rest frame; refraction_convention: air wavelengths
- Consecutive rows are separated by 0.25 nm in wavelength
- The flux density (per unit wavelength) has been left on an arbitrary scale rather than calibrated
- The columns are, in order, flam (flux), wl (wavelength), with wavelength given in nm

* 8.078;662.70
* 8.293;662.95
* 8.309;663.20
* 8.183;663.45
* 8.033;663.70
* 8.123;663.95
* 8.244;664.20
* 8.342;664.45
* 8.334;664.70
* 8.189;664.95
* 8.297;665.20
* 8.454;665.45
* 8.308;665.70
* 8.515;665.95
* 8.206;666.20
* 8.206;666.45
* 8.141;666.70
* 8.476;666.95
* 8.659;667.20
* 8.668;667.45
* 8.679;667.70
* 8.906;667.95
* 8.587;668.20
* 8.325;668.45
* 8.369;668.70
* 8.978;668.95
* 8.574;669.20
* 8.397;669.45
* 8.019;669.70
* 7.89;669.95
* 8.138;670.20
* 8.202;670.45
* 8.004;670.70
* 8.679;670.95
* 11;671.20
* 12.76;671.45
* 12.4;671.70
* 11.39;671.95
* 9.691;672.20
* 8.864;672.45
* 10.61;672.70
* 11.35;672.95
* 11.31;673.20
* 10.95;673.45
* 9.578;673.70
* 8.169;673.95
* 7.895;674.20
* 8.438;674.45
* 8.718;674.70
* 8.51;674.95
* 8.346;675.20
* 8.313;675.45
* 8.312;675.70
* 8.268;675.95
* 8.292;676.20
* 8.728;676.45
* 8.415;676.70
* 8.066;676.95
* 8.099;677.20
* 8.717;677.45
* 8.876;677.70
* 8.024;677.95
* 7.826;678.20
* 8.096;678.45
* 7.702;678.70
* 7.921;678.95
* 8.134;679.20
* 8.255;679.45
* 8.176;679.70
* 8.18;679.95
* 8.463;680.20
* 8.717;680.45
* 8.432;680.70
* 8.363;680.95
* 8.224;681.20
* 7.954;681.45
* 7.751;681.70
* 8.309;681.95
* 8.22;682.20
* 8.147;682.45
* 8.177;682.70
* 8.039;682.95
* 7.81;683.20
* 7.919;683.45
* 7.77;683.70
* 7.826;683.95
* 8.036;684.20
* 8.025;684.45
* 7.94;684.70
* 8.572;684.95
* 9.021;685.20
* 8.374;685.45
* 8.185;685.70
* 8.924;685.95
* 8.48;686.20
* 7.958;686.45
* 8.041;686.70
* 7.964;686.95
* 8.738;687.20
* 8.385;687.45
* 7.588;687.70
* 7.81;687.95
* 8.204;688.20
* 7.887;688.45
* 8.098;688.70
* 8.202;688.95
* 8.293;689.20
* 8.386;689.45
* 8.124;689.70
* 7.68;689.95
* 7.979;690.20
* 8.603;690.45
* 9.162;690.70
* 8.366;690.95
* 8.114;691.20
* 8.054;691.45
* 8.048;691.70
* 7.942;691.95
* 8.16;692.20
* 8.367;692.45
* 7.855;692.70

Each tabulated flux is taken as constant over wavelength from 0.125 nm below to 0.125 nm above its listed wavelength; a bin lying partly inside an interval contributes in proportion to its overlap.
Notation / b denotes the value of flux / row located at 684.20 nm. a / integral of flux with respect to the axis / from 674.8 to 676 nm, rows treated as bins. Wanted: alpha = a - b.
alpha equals 2.0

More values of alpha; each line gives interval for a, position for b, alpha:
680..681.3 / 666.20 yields 2.8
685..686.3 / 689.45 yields 2.8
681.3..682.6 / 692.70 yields 2.7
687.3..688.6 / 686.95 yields 2.4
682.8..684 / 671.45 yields -3.3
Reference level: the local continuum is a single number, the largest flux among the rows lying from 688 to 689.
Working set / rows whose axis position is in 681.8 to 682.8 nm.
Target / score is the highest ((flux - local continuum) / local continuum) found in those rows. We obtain 0.01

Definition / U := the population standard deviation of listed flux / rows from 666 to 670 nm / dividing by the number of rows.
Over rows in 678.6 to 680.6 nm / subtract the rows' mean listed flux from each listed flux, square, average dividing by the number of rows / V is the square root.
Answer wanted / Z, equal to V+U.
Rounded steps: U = 0.296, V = 0.29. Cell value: 0.59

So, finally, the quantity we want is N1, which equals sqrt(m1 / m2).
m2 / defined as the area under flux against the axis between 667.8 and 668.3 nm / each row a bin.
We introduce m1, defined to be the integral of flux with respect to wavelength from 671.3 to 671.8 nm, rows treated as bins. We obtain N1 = 1.20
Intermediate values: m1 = 6.3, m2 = 4.4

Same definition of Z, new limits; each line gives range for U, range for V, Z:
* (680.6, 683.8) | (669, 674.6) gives 1.79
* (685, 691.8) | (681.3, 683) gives 0.55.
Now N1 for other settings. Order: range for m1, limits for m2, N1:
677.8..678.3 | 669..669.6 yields 0.88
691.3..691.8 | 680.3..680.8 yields 0.97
